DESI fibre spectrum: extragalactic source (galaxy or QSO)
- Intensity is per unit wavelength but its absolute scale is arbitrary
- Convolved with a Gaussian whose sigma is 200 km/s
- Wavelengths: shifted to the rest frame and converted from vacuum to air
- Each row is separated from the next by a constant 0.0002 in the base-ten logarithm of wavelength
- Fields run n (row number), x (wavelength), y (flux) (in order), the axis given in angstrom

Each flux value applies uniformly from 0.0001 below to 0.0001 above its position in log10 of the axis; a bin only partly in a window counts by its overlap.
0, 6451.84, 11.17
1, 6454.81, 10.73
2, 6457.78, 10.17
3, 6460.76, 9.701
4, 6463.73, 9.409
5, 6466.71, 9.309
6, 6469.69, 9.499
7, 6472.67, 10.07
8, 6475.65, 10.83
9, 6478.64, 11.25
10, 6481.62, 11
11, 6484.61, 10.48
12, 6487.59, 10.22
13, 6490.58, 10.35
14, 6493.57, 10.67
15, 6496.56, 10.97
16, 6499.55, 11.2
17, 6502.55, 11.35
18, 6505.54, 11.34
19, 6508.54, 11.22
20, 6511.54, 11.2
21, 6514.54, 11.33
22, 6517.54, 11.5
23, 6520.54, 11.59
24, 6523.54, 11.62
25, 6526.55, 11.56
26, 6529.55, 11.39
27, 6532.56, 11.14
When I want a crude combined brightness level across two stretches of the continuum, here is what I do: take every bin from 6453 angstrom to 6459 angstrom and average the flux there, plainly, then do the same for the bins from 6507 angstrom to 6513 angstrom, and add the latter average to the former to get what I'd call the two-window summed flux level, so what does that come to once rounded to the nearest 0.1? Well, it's 21.7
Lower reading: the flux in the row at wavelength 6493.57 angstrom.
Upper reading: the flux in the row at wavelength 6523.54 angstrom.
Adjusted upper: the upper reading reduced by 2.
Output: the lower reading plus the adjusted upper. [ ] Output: 20.3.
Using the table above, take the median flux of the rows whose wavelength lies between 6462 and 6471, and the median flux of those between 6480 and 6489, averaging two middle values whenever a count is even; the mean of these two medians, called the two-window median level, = 9.9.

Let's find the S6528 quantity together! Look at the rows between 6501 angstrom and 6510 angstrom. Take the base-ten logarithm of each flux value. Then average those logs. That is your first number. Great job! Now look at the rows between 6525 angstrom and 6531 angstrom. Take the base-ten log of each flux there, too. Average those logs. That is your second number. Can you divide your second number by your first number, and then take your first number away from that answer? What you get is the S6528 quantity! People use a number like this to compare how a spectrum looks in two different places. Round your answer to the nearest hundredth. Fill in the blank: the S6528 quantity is -0.05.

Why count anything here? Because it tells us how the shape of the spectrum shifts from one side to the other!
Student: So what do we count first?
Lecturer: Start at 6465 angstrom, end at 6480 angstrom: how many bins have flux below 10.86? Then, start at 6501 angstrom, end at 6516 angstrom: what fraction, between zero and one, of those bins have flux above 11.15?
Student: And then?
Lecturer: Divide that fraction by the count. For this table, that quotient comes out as 0.250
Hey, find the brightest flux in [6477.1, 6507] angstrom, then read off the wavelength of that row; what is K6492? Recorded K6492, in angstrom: 6502.55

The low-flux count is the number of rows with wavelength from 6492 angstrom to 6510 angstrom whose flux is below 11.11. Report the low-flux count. 2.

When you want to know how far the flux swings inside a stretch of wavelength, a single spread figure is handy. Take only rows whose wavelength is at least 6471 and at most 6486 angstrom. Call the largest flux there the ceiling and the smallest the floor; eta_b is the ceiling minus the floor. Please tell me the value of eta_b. 1.18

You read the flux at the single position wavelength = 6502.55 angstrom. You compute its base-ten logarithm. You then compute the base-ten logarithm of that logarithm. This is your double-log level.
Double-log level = 0.023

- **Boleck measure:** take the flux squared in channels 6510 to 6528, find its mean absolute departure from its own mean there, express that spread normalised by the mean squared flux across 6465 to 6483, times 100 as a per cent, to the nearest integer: 3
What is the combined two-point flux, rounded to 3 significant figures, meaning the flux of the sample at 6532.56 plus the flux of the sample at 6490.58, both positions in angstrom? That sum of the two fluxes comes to 21.5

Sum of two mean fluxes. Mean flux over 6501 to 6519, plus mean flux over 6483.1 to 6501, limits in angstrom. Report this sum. 22.0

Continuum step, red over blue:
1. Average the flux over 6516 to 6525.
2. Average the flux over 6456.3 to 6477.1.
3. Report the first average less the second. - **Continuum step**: 1.7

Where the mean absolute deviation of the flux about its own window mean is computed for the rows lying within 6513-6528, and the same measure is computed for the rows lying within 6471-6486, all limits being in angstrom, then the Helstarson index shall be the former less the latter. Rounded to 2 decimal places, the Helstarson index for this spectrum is -0.28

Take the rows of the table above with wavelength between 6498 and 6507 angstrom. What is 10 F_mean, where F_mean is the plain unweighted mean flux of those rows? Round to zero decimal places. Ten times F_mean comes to 113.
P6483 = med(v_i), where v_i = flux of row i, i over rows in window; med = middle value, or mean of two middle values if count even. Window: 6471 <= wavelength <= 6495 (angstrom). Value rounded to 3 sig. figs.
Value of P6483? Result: 10.6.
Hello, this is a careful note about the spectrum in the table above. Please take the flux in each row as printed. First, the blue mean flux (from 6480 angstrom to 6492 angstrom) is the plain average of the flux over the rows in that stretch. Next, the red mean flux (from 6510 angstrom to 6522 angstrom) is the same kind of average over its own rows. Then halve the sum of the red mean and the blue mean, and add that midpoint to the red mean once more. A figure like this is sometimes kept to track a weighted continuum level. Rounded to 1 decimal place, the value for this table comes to 22.4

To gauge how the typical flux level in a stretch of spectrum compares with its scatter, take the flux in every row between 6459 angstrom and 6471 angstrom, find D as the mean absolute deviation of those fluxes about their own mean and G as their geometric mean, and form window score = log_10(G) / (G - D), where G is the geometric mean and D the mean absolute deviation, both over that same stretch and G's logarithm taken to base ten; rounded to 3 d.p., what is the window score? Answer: 0.104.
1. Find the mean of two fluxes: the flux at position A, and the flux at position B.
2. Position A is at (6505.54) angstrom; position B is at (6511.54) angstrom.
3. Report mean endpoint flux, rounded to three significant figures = 11.3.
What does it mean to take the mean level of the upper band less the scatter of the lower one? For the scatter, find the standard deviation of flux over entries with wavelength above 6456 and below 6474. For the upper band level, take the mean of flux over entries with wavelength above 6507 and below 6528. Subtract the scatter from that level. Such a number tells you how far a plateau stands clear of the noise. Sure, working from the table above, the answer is 11.1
